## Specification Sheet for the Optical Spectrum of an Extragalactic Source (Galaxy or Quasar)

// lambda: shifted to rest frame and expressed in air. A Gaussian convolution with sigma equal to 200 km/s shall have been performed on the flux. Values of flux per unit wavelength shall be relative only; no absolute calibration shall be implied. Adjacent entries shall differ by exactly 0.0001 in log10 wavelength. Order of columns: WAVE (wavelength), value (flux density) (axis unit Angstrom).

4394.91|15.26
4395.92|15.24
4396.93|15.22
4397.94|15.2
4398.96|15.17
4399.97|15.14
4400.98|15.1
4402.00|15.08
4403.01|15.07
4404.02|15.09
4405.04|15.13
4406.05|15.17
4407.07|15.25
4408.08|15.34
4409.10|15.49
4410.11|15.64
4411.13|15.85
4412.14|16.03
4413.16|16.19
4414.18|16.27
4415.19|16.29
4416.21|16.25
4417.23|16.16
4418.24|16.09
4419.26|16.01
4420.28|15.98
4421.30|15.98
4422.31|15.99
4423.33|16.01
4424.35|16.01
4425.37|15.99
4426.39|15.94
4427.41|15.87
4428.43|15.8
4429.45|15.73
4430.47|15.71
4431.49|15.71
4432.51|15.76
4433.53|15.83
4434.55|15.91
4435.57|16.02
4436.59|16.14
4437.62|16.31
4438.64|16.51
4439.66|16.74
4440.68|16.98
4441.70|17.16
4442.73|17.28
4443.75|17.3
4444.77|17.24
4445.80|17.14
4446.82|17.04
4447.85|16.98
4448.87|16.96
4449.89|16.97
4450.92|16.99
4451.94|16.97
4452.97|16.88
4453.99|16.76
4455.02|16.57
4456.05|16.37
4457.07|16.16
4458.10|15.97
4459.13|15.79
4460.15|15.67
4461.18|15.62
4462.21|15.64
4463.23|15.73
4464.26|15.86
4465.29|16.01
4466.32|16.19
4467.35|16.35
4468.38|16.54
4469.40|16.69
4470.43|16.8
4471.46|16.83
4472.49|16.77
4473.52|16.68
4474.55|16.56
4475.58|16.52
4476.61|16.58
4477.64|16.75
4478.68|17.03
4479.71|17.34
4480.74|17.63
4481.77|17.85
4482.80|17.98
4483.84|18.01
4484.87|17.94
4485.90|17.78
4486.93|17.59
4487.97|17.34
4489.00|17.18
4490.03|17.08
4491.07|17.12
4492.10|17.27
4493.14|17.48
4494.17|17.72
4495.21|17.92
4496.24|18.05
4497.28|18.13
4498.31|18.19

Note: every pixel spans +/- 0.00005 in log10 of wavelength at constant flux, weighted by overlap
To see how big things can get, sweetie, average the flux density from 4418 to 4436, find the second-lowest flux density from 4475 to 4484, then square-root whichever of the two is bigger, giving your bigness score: 4.07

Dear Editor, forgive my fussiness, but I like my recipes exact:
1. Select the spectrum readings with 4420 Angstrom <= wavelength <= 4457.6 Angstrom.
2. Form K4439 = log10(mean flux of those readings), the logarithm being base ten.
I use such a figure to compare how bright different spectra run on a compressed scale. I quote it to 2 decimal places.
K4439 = 1.22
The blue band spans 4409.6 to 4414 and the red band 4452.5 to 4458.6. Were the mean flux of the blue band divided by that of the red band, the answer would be 0.97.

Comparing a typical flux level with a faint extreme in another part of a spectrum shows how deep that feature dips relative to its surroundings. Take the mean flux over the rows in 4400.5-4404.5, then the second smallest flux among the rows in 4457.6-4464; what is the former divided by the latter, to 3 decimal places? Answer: 0.965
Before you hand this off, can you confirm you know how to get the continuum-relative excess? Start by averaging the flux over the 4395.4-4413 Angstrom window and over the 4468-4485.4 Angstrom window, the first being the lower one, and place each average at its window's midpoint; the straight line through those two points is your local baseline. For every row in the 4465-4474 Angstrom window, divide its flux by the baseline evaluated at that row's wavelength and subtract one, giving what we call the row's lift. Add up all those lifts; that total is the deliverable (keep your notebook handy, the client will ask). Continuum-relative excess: -0.20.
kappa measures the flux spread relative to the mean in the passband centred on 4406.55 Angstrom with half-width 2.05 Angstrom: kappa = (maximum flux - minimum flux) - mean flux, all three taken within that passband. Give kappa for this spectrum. -15.0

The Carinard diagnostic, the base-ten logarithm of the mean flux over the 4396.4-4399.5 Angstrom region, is 1.18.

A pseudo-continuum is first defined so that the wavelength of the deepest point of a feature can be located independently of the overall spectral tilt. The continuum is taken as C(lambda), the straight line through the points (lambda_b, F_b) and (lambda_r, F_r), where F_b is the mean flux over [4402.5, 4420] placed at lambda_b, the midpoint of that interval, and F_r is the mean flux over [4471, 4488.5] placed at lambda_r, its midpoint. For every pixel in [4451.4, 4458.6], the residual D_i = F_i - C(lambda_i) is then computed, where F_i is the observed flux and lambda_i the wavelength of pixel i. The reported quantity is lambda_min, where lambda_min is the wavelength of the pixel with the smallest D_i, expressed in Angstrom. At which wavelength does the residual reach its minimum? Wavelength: 4458.10 Angstrom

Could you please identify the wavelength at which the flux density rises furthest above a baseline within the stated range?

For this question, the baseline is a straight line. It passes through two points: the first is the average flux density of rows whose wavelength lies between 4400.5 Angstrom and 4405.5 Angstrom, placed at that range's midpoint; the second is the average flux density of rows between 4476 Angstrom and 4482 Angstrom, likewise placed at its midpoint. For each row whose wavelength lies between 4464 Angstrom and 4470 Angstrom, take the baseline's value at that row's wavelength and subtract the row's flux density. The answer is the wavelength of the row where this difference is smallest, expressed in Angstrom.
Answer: 4469.40 Angstrom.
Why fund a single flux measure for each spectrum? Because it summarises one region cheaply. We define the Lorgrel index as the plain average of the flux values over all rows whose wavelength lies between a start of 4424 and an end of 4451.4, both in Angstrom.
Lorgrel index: 16.4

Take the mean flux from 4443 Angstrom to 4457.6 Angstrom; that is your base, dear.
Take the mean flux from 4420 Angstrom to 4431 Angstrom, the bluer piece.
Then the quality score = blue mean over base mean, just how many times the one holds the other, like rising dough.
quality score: 0.94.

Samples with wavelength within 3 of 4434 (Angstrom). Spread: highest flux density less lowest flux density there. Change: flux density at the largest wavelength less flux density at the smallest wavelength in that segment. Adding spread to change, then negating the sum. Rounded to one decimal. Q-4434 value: -0.9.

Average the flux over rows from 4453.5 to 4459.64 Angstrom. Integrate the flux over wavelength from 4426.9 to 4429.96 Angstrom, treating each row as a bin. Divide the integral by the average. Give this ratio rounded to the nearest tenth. 3.0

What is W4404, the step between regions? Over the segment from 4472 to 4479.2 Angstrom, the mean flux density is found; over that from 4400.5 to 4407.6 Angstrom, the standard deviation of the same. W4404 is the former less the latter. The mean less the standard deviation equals 16.6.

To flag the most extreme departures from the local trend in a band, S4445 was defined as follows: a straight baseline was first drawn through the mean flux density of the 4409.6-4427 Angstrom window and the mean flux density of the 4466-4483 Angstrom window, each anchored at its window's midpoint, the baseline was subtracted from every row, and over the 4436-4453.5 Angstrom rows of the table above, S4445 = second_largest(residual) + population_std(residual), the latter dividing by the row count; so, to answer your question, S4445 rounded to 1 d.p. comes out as 1.2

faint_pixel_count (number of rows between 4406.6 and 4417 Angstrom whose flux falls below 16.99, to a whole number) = 10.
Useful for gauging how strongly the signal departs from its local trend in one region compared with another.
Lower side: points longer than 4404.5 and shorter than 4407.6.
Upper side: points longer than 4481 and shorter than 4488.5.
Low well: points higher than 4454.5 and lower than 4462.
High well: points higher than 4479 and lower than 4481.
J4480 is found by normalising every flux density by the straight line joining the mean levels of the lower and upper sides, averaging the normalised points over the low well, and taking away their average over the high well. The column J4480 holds -0.044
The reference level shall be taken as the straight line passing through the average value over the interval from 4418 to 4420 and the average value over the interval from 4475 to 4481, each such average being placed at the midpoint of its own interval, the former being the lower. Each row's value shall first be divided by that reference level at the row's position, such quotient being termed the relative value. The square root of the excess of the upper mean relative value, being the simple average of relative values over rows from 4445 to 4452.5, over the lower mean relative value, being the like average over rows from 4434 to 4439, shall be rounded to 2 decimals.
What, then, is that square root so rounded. 0.20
